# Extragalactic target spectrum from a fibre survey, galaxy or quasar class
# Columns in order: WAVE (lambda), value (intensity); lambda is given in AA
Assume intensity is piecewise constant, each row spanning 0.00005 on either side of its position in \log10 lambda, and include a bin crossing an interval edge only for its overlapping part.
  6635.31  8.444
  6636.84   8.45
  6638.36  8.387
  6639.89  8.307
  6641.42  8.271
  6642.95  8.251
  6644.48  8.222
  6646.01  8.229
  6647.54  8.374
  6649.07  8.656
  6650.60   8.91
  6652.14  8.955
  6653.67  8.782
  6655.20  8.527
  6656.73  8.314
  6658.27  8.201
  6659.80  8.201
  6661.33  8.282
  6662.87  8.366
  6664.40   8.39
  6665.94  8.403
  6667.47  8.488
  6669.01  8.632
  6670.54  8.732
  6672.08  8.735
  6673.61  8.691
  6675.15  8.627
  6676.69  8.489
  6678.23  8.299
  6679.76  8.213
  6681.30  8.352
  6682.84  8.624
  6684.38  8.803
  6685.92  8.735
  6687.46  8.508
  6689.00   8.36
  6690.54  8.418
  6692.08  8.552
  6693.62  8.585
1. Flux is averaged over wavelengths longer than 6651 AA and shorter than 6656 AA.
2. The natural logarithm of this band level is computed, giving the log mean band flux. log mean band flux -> 2.17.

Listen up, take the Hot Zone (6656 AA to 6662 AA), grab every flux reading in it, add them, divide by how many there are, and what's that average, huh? 8.25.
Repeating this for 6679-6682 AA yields 8.28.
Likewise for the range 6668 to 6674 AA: 8.70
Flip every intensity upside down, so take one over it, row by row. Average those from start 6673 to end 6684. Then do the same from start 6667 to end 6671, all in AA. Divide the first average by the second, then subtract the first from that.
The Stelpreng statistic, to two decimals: 0.90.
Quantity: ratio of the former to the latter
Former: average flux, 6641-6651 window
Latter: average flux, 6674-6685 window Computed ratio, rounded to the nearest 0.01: 0.99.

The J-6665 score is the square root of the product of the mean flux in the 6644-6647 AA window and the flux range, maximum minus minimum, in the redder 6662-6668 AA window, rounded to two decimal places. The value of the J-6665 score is 1.00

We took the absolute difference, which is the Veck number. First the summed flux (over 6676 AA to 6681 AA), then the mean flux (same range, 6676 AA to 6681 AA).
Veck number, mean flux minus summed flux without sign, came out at 16.7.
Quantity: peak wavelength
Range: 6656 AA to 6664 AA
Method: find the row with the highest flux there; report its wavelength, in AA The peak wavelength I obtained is 6662.87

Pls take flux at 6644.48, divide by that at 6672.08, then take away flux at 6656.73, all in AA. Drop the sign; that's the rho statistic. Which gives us 7.4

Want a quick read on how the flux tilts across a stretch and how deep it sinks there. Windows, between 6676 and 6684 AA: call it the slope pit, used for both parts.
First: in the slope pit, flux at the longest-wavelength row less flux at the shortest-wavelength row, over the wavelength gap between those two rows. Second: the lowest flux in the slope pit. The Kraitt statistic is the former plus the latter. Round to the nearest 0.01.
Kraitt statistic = 8.23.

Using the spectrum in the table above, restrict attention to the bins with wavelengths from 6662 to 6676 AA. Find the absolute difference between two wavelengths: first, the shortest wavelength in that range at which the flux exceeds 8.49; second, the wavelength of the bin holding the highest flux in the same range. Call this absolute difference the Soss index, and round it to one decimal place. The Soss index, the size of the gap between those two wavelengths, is 3.1 AA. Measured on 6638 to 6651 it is 1.5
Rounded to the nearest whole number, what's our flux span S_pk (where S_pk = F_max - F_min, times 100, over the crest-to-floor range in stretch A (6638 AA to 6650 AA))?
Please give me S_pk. 43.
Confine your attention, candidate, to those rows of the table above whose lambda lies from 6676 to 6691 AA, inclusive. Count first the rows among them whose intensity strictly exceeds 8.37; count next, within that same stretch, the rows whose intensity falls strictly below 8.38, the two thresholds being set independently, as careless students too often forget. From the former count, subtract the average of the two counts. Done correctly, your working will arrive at 1.0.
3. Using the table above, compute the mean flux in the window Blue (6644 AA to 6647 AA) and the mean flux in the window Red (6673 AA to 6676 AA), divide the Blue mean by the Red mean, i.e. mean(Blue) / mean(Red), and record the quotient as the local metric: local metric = 0.95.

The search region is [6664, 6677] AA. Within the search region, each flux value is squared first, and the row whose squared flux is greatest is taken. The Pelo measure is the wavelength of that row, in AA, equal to 6672.08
